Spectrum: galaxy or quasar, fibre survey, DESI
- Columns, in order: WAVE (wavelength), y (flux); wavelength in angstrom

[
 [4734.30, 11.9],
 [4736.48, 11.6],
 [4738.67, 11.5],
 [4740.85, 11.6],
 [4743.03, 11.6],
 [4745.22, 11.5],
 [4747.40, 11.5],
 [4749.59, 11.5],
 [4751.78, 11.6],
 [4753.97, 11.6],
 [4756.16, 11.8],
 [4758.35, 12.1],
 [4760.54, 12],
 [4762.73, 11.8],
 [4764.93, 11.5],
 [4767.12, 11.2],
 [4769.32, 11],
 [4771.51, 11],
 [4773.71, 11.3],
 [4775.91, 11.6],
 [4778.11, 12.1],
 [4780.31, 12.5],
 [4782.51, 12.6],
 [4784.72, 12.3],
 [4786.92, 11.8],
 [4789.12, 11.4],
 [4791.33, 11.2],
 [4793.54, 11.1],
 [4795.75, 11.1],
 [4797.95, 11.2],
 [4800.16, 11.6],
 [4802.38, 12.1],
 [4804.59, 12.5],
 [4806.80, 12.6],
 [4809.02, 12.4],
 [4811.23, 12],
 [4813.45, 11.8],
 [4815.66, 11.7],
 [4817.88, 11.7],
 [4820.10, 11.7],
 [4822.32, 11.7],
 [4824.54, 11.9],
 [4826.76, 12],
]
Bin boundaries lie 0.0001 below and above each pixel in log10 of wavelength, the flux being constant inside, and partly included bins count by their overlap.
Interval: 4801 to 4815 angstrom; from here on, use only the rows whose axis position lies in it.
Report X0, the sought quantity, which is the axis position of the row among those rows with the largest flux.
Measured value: 4806.80 angstrom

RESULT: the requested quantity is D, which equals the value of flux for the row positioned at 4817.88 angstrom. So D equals 11.7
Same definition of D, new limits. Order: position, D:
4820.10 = 11.7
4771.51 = 11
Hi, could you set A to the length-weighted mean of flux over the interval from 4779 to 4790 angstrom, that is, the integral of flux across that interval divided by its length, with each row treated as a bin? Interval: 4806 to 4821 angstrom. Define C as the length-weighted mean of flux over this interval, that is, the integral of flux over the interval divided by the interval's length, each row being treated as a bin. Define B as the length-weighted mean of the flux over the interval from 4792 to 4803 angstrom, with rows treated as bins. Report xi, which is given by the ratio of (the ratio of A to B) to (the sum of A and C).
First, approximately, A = 12.1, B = 11.4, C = 12.0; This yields 0.0442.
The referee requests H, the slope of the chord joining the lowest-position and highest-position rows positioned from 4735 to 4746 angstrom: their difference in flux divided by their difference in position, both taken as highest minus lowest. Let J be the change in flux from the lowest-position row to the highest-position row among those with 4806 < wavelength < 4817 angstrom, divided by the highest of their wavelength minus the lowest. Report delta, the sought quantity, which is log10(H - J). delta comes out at -1.0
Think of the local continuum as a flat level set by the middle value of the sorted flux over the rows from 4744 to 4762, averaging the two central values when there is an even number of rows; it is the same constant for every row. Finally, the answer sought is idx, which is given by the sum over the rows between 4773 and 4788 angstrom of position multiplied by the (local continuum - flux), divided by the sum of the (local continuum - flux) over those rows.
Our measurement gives 4782.8 angstrom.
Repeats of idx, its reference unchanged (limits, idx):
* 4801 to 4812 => 4806.6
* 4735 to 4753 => 4745.2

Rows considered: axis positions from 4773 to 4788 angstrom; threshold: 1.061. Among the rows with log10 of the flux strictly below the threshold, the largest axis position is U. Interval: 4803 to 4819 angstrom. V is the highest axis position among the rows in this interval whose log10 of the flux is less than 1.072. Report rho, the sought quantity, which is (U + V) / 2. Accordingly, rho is 4795.8 angstrom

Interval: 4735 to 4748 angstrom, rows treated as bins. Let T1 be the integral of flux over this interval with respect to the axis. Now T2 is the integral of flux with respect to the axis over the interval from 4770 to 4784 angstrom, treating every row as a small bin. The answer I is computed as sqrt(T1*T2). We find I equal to 158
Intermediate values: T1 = 150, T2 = 166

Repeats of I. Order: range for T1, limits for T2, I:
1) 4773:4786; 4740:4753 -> 154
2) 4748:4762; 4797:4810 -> 161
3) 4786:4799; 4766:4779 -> 147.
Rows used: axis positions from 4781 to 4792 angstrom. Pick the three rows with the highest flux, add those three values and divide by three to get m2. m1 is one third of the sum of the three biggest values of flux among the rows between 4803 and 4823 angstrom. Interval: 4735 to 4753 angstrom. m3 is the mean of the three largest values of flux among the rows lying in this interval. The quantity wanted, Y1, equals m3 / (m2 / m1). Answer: 11.9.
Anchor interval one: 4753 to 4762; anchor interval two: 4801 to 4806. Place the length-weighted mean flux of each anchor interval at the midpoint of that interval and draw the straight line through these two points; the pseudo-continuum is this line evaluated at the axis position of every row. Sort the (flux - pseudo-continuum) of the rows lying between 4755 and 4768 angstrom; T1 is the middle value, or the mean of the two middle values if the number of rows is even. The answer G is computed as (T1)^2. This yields 0.0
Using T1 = -0.1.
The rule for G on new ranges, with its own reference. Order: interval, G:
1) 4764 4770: 0.6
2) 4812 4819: 0.5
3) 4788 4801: 1.0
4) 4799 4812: 0.0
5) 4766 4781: 0.5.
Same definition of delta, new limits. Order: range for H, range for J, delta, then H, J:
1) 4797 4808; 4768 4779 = -1.5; 0.16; 0.13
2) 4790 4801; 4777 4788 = -1.1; 0.05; -0.03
